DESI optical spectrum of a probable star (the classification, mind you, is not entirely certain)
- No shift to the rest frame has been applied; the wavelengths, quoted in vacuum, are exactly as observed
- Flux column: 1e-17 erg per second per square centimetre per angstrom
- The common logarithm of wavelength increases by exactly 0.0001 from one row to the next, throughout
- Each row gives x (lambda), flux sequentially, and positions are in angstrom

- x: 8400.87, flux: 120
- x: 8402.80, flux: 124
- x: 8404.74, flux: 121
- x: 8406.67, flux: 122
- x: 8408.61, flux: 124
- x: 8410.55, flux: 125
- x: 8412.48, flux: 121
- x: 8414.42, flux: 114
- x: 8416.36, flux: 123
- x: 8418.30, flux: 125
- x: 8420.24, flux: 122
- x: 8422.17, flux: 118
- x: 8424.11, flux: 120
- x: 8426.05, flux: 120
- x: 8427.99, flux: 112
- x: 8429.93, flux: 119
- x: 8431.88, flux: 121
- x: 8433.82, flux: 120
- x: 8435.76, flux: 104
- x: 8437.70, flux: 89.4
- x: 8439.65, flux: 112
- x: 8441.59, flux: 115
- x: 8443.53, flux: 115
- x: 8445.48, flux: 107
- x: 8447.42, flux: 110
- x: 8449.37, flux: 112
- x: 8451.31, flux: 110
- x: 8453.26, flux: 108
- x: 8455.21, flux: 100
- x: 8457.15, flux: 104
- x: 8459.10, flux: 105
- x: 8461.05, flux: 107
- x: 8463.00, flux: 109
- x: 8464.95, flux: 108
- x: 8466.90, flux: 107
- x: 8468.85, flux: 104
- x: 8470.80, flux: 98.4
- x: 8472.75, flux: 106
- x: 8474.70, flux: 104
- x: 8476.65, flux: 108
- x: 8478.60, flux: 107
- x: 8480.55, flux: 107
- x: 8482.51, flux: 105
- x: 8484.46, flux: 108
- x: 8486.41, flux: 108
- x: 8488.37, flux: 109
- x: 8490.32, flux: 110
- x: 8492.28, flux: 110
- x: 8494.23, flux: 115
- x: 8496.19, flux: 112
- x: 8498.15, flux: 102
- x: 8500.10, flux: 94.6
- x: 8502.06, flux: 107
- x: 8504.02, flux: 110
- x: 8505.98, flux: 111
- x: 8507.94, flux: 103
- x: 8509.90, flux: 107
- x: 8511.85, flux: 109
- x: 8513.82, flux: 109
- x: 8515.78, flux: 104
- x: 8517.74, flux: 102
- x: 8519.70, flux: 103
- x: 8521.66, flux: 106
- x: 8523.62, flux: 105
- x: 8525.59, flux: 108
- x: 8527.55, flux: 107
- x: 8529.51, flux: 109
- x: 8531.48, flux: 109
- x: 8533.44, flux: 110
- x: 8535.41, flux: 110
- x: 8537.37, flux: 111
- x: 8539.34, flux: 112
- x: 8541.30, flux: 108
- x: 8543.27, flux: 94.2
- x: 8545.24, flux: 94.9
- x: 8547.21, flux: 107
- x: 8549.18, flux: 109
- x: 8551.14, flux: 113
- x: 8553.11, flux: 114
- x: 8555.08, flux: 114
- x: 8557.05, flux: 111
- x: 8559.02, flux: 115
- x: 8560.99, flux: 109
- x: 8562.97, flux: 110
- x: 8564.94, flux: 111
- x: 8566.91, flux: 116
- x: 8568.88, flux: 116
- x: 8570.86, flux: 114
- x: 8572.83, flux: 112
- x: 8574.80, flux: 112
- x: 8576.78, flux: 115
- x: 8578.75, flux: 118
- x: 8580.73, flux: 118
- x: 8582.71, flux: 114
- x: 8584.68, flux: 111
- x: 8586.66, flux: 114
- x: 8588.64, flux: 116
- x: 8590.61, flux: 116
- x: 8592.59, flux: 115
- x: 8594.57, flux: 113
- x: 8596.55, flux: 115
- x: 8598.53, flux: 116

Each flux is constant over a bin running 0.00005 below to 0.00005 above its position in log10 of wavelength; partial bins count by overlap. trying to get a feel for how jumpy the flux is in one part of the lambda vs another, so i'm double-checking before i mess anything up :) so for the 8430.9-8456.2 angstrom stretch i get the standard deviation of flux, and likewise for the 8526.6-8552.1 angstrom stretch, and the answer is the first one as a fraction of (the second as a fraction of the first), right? 12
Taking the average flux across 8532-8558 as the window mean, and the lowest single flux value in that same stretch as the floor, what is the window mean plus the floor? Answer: 203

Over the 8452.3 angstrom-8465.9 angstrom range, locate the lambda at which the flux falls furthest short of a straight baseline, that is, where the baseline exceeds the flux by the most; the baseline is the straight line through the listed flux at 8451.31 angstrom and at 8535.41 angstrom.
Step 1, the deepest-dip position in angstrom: 8455.21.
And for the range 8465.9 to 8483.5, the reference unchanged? 8470.80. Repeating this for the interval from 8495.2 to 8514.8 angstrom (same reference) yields 8500.10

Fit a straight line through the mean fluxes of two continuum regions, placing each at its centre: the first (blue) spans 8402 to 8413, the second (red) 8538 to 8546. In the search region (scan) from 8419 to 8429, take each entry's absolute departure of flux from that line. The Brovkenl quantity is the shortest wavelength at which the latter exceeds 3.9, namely 8427.99 angstrom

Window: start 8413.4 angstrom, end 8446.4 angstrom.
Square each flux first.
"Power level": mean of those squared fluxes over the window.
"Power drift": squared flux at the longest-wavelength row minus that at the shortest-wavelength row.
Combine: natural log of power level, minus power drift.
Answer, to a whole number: 1556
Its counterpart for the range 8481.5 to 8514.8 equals -847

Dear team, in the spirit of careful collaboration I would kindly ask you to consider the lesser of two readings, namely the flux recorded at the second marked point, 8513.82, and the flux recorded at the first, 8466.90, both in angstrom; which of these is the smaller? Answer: 107.0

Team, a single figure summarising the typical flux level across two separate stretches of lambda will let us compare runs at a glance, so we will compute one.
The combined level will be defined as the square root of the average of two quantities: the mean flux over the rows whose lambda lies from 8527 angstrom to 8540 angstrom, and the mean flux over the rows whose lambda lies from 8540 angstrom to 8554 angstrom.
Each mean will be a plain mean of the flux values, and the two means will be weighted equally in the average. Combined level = 10.4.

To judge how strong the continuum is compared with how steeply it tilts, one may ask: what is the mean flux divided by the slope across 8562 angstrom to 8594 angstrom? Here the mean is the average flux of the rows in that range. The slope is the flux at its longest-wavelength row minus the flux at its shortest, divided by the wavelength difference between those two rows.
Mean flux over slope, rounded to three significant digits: 677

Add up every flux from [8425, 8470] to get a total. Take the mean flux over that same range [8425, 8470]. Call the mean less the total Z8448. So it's -2409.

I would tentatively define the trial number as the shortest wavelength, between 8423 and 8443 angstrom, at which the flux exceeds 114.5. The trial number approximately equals 8424.11 angstrom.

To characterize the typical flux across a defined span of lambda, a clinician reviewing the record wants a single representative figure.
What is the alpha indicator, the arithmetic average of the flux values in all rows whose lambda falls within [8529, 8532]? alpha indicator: 109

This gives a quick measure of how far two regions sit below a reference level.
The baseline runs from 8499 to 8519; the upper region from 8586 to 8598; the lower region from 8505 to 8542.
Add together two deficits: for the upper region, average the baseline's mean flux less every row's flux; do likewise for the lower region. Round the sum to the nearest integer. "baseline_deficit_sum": -11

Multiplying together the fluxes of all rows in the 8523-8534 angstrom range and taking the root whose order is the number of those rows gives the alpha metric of 108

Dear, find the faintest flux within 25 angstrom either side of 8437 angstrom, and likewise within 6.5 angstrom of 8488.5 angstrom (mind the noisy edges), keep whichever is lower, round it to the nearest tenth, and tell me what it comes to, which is 89.4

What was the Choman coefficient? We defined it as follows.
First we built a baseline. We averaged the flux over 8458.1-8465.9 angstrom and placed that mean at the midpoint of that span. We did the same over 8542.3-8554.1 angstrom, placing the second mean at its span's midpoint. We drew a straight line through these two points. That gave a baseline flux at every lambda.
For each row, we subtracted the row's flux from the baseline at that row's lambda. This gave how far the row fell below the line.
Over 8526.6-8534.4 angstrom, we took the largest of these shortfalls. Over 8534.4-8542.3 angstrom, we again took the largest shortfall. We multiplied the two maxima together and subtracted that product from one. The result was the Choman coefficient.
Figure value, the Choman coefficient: -2.0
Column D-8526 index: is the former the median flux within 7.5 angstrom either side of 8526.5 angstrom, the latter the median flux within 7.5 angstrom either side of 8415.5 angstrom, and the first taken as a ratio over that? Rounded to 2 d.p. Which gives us 0.88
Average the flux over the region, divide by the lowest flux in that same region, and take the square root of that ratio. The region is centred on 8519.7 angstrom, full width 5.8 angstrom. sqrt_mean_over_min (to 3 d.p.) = 1.008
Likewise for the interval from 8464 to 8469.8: 1.011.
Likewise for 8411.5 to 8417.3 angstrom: 1.023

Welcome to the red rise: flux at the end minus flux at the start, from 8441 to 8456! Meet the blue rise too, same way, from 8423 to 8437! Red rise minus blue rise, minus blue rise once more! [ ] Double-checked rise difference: 17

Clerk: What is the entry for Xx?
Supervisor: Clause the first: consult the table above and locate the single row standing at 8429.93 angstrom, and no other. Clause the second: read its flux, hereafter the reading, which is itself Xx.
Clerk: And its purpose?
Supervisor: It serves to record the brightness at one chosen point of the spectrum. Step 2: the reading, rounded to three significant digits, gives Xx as 119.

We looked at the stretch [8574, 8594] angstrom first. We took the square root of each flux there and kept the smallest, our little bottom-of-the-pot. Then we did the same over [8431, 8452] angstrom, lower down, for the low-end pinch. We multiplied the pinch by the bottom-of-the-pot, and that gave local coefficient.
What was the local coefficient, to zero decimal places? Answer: 100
